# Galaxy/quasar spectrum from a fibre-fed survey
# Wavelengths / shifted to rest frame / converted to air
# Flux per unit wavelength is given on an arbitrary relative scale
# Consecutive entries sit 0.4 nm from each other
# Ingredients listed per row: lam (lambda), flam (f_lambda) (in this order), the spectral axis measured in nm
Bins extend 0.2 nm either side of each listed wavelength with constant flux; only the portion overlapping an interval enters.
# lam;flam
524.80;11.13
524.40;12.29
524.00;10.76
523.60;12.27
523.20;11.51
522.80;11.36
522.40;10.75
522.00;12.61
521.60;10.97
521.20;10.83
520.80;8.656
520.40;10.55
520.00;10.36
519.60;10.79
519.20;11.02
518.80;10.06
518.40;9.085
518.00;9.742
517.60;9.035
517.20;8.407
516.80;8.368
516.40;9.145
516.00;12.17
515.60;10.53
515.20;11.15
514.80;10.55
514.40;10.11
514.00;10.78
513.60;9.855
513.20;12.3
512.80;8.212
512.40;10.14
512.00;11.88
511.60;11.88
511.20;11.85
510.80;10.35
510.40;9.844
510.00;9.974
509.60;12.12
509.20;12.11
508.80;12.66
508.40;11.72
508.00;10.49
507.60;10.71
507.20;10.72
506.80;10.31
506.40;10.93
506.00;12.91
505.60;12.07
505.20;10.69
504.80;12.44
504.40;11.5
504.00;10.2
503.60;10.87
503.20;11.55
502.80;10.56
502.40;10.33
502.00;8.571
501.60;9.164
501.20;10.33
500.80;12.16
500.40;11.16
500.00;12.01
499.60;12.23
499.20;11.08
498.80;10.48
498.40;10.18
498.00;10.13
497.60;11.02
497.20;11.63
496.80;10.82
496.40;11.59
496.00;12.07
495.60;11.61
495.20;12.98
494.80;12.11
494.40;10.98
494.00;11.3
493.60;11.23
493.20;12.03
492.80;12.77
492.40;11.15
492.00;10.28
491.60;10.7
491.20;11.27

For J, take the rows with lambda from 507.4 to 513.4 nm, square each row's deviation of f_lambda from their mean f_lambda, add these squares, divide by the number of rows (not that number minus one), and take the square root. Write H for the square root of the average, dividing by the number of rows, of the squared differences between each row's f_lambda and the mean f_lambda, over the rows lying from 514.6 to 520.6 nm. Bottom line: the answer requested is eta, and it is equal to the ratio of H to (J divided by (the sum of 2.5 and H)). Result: 3.1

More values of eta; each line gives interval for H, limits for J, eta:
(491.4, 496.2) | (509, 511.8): 2.6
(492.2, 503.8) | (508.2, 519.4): 2.6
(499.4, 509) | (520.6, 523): 3.2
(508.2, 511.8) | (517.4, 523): 3.4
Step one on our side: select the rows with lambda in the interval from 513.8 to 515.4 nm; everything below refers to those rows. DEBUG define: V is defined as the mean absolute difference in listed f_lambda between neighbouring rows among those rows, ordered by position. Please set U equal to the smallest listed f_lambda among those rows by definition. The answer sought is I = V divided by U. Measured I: 0.056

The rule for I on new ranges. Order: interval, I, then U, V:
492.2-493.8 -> 0.094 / 11.15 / 1.05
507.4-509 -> 0.076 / 10.49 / 0.80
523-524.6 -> 0.118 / 10.76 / 1.27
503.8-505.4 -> 0.130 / 10.2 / 1.33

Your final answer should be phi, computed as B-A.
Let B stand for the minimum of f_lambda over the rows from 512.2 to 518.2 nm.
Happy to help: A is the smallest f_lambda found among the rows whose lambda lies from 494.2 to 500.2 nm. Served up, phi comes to -1.9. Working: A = 10.13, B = 8.212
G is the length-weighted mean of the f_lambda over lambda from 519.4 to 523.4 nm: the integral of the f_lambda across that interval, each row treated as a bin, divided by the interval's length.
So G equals 10.84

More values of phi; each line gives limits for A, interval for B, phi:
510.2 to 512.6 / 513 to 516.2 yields 0.0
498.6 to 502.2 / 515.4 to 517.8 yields -0.2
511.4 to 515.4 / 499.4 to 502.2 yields 0.4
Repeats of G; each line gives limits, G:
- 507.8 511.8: 11.30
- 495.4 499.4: 11.06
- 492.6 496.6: 11.87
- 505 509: 11.32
